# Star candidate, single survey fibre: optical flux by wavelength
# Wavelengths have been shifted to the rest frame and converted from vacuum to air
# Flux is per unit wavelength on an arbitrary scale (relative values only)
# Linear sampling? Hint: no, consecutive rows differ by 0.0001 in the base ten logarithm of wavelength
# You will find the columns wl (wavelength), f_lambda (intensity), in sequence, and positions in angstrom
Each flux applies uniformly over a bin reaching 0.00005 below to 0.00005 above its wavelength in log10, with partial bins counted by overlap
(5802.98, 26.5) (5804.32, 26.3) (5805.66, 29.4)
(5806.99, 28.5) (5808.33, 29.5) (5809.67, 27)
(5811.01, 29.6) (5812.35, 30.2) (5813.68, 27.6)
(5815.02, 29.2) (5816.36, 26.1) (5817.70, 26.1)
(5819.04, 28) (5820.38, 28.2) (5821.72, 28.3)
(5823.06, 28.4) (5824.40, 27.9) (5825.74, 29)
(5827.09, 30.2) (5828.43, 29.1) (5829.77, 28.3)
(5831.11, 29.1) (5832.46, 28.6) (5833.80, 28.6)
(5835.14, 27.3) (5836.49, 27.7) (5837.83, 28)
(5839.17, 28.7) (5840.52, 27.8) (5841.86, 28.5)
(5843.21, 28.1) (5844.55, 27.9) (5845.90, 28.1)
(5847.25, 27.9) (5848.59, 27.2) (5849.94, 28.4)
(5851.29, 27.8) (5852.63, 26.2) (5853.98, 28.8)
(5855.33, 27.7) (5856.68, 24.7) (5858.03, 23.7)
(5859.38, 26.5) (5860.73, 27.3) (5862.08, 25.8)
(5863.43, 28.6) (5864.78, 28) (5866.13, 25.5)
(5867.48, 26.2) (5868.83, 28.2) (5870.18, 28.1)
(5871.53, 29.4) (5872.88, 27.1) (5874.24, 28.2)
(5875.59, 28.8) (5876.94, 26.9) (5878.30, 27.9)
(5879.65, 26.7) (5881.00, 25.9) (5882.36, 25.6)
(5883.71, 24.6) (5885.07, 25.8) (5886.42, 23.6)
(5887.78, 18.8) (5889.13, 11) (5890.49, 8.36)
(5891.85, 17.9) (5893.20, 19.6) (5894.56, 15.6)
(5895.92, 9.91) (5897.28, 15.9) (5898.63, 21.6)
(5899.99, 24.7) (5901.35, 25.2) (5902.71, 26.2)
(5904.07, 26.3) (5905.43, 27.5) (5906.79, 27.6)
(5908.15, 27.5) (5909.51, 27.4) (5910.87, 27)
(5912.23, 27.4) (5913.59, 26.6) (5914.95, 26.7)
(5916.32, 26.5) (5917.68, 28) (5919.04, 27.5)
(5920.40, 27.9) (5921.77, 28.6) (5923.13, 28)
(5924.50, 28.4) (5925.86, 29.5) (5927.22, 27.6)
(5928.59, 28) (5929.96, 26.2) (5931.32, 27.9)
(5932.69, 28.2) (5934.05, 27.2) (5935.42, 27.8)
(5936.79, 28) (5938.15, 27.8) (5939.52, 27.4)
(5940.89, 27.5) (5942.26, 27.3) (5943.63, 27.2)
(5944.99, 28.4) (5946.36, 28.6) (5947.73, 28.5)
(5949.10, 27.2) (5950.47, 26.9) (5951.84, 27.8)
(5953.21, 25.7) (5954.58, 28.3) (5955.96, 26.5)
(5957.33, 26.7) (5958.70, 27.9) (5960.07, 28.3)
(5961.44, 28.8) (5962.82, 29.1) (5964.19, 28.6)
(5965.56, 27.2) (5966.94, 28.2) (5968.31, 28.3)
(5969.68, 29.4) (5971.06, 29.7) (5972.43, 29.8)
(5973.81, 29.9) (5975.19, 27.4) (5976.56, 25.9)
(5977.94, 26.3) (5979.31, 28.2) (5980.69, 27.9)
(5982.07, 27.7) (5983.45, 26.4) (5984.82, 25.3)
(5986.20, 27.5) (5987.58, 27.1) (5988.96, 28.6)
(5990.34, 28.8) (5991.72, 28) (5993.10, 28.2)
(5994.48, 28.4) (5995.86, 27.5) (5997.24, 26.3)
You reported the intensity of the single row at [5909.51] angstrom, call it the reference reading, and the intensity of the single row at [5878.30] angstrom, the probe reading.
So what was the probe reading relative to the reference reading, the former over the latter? 1.02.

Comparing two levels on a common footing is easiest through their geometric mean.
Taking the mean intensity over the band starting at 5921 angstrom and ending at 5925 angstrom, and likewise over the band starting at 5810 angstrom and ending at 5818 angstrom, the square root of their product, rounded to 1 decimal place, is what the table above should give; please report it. 28.2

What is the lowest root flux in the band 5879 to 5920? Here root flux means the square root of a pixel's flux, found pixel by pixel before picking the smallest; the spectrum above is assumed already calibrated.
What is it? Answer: 2.89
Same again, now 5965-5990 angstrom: 5.03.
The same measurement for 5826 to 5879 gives 4.87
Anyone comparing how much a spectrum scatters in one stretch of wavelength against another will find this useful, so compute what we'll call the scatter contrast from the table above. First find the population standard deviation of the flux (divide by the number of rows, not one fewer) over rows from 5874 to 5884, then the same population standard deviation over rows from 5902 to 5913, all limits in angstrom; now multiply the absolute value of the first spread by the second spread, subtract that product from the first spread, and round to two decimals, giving 0.63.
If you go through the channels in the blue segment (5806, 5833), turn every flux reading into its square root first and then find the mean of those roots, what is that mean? 5.33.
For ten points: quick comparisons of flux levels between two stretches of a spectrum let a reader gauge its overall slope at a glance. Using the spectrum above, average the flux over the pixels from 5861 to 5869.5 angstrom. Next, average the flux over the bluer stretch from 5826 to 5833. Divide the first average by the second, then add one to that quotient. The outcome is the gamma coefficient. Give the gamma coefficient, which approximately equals 1.93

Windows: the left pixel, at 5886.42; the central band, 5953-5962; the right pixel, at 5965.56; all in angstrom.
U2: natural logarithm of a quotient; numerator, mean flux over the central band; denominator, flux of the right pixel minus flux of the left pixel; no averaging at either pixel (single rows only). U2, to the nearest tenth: 2.0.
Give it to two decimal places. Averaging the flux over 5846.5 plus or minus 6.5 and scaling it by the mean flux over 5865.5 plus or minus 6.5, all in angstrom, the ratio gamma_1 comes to 1.02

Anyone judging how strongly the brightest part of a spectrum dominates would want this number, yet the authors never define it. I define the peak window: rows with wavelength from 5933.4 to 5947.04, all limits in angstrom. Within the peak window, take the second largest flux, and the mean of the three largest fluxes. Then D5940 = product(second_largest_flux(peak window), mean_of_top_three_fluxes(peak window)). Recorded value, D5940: 805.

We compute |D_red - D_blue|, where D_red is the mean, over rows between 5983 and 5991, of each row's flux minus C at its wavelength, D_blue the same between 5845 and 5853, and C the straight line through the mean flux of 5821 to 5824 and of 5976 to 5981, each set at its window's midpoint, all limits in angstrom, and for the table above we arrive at 0.8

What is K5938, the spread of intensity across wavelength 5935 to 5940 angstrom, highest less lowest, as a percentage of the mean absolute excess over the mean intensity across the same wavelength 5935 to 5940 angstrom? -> 343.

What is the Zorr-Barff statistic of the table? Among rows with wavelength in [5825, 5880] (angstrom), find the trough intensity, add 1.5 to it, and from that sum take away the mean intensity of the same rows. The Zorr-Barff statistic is -2.5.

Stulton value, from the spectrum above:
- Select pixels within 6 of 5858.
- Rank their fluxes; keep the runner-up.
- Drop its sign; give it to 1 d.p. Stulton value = 28.6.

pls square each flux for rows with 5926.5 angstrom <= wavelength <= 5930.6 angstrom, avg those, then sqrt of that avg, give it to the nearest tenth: 27.3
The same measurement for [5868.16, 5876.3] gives 28.3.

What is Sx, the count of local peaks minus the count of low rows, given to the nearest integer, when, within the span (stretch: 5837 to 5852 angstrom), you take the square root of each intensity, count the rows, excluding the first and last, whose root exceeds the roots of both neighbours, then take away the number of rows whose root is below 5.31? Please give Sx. -4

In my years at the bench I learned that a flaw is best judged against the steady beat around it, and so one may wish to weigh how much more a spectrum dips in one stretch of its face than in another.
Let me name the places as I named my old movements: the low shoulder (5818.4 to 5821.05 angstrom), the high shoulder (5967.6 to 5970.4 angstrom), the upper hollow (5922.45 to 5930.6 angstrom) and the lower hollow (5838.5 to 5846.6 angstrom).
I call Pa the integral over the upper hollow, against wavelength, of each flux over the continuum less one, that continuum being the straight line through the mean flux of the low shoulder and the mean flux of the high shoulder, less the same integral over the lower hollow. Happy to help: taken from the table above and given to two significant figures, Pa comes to -0.19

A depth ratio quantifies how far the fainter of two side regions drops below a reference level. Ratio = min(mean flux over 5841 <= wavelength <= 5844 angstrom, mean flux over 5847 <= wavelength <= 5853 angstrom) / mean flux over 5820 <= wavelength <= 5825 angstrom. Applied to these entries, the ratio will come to 0.98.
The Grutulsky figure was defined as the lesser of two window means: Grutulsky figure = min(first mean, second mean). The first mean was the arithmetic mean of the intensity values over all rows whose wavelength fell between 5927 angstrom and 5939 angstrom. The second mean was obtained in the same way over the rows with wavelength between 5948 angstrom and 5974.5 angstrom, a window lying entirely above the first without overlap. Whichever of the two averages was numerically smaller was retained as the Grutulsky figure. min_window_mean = 28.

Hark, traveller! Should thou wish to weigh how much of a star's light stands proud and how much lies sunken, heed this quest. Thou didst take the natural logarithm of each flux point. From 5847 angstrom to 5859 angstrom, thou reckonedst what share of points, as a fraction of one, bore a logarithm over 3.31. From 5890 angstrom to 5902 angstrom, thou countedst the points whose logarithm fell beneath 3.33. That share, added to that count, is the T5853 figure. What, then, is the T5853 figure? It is 10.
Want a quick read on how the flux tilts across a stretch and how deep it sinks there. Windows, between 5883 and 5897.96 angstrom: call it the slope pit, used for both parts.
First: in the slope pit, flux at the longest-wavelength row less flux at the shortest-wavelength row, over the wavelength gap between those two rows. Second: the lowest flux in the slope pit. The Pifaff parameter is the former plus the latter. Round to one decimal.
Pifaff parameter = 7.7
